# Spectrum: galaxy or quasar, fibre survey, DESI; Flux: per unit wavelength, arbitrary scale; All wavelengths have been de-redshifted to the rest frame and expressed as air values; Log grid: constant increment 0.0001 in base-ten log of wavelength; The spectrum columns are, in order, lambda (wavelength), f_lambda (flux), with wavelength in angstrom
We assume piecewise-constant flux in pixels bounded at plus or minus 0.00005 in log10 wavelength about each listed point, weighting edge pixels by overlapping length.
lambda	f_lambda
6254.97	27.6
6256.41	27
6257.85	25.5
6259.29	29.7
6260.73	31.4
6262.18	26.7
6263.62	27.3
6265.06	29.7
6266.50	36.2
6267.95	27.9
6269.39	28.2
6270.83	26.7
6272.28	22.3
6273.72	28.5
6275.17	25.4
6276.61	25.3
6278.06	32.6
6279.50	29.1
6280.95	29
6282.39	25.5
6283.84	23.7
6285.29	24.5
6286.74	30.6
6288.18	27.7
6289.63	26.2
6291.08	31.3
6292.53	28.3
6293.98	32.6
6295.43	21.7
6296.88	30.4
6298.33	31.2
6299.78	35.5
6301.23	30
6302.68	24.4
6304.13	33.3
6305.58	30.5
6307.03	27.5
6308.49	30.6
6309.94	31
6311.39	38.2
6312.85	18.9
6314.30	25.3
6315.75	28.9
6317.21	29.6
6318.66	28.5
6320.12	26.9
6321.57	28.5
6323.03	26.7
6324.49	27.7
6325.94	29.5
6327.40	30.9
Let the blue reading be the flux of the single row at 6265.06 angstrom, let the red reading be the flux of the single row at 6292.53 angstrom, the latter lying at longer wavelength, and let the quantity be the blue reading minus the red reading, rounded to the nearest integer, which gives 1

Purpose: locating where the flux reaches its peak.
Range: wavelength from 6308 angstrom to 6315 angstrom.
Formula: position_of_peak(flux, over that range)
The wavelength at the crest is 6311.39 angstrom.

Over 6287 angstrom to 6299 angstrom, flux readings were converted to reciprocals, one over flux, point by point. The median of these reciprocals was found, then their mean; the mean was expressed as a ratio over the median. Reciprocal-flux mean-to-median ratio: 1.04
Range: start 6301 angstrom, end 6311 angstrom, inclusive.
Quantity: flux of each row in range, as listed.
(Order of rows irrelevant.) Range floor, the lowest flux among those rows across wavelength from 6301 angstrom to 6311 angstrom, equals 24.4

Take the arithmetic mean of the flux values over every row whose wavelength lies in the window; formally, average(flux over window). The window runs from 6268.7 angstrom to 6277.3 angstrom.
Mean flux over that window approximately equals 26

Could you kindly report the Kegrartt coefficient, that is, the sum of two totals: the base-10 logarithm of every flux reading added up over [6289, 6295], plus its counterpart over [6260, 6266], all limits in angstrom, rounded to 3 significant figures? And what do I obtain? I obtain 11.7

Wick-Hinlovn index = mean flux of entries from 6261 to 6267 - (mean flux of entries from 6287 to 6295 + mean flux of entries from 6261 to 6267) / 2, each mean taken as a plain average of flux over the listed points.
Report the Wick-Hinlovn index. 0.4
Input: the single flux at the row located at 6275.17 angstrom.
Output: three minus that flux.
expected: -22.4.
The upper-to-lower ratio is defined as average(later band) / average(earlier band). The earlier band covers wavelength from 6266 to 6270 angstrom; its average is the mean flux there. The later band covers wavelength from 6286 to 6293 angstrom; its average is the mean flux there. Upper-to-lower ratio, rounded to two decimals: 0.94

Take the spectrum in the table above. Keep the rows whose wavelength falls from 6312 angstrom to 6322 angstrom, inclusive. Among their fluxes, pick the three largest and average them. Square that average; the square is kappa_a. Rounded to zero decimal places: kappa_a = 841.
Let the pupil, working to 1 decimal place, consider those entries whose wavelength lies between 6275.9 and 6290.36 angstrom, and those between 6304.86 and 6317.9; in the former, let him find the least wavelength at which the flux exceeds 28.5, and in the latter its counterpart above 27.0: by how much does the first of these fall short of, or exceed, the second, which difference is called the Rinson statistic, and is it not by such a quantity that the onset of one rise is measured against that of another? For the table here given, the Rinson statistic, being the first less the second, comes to -27.5 angstrom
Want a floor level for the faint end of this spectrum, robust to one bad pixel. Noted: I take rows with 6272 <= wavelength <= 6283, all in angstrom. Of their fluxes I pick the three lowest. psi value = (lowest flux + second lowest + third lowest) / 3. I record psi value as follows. 24.3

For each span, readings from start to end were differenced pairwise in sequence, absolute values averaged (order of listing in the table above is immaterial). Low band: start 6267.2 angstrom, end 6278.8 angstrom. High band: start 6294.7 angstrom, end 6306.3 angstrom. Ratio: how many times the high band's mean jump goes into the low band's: 0.63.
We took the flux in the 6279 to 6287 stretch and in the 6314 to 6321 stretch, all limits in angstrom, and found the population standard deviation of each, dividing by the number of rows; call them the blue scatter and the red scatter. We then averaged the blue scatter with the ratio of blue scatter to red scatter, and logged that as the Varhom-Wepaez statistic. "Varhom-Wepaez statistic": 2.1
